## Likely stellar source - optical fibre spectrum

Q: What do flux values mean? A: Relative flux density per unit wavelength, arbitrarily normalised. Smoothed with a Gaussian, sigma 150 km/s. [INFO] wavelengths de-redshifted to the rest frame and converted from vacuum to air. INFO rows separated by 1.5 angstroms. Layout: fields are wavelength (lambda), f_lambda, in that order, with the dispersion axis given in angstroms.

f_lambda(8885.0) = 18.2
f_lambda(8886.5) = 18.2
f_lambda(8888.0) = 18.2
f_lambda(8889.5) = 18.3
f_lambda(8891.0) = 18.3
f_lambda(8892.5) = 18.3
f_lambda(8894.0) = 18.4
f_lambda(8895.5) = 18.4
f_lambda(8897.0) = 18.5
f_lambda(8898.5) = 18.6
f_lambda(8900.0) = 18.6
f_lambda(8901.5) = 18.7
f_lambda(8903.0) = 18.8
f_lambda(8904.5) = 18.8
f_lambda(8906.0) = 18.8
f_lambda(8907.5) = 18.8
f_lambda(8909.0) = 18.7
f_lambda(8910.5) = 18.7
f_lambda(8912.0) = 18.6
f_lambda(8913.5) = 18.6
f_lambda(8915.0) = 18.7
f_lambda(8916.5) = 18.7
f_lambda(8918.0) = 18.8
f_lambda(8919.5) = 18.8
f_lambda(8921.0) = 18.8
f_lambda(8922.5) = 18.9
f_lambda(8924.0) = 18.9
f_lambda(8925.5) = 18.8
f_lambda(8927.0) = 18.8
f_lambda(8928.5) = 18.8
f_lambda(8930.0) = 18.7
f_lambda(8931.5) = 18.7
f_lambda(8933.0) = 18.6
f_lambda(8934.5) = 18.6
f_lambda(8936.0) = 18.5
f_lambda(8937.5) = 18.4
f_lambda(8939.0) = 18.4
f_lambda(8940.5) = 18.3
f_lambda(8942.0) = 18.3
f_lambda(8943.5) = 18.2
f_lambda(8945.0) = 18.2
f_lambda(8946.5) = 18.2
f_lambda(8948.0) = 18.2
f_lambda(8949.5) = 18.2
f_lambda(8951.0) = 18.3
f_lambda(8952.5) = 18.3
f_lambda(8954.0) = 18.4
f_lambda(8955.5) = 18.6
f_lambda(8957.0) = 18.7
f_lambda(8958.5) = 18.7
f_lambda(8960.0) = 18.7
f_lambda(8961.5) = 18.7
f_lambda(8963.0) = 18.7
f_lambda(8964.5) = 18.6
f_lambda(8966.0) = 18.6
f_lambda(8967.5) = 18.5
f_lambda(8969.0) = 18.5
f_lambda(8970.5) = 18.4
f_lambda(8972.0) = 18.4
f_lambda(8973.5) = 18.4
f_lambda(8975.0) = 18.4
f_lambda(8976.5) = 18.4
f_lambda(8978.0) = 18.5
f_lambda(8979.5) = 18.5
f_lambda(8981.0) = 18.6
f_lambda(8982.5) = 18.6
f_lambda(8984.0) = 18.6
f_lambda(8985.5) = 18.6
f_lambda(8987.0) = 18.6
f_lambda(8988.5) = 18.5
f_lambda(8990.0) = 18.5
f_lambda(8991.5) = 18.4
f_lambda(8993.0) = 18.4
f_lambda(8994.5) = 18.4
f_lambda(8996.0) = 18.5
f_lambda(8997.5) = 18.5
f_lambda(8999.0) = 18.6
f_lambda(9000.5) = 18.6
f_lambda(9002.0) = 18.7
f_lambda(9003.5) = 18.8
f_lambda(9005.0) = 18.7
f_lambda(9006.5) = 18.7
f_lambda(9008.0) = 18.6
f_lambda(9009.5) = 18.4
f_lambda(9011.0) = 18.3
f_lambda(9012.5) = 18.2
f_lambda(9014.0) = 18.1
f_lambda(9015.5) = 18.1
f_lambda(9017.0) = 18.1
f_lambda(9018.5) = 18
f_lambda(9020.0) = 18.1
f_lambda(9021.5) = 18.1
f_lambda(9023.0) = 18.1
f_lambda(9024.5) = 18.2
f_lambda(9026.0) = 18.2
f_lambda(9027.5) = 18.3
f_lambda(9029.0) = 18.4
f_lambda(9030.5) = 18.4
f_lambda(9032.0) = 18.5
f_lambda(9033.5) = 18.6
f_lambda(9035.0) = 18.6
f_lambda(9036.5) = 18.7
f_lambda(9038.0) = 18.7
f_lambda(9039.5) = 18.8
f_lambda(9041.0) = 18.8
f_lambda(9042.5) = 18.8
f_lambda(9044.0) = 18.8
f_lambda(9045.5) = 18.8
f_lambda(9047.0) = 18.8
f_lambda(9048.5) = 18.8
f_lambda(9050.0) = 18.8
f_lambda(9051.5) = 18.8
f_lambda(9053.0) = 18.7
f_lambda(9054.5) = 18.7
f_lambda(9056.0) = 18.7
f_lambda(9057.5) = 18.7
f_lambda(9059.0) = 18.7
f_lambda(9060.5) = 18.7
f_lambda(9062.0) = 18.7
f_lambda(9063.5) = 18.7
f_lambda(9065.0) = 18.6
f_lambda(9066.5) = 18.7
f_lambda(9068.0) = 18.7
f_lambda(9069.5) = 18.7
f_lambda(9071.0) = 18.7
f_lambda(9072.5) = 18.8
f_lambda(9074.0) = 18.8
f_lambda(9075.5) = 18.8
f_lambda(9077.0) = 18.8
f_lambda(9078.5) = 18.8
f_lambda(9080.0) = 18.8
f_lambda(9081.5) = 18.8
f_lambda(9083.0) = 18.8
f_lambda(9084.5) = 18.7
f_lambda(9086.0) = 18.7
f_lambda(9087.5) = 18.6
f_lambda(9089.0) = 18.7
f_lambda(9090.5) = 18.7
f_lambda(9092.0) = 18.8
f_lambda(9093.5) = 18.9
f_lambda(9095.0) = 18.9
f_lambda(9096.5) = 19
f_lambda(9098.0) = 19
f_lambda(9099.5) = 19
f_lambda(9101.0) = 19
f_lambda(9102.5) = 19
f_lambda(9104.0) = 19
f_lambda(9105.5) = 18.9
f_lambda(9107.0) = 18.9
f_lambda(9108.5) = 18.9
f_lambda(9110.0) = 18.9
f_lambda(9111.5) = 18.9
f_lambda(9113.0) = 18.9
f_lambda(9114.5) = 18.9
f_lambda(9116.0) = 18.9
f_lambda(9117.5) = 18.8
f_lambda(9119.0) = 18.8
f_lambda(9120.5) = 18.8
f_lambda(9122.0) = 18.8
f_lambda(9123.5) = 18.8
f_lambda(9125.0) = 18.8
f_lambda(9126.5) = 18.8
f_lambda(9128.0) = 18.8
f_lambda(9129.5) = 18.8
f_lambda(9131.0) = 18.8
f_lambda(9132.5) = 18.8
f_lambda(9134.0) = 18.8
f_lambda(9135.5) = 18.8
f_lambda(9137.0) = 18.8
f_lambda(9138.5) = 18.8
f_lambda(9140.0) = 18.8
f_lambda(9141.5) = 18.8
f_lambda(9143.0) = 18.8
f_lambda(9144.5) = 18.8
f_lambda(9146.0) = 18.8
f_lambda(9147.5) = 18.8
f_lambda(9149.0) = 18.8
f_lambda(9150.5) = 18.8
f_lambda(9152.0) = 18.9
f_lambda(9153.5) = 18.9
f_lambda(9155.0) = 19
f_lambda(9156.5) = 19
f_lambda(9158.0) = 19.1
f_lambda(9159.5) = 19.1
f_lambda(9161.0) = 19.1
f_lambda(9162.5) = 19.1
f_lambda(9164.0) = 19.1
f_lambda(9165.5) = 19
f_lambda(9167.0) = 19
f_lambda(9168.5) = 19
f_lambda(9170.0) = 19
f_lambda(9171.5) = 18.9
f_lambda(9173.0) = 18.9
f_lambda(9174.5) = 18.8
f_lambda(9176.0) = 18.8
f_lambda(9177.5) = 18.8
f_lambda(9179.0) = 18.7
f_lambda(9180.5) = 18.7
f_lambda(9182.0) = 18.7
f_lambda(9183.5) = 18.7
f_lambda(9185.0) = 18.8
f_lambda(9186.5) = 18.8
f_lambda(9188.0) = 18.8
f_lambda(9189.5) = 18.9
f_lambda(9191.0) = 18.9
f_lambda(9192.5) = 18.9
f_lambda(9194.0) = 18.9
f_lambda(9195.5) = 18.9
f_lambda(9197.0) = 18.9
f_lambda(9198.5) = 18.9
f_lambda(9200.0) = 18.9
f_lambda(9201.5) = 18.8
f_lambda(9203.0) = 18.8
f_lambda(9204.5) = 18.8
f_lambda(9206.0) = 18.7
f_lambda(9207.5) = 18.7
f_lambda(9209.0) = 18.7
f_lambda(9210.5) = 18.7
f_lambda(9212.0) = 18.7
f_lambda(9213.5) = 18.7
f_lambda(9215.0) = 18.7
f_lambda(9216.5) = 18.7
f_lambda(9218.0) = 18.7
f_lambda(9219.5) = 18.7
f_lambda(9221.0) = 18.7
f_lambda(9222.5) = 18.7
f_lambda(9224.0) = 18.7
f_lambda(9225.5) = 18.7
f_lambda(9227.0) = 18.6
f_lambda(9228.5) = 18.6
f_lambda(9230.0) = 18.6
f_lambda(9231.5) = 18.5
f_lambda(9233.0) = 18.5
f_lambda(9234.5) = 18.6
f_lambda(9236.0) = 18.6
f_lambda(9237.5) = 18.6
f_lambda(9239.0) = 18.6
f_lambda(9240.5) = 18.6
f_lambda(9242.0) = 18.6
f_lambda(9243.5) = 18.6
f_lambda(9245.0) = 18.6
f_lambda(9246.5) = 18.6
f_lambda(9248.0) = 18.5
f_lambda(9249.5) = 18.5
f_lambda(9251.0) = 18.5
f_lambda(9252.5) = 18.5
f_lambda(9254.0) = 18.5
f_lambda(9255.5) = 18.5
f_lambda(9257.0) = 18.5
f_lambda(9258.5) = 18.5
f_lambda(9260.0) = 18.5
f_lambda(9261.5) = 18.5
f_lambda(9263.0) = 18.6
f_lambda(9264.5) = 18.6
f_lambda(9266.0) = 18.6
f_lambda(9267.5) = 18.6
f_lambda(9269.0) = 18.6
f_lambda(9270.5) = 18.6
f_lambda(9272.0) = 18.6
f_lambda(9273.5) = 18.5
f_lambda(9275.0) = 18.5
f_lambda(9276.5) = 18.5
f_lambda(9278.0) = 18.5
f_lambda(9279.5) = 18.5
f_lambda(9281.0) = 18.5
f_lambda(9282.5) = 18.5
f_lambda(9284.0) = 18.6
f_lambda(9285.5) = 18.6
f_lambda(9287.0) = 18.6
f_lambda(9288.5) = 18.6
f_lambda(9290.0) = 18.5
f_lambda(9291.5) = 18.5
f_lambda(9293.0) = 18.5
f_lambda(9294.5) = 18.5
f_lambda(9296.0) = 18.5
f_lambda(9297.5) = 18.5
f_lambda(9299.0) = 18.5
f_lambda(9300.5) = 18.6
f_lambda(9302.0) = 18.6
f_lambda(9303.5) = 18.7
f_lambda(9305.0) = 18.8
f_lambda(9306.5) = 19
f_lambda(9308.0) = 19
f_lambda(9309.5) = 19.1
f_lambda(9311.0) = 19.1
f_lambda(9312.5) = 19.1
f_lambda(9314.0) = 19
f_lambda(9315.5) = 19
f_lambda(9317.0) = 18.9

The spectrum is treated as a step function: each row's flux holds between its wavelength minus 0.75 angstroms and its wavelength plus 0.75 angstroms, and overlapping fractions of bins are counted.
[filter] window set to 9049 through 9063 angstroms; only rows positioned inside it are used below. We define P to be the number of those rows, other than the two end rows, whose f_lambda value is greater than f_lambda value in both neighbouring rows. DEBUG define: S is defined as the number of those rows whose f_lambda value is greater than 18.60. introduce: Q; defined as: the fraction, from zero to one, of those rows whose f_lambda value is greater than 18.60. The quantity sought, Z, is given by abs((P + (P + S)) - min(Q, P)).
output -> 9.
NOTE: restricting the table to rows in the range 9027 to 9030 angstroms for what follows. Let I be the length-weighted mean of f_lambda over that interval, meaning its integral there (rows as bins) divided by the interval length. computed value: 18.4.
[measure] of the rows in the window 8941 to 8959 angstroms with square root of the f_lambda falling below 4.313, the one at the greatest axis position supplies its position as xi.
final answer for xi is 8955.5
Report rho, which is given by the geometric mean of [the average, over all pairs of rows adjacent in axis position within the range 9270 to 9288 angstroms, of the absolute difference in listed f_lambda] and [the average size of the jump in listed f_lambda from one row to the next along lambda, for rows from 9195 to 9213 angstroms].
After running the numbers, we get 0.018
